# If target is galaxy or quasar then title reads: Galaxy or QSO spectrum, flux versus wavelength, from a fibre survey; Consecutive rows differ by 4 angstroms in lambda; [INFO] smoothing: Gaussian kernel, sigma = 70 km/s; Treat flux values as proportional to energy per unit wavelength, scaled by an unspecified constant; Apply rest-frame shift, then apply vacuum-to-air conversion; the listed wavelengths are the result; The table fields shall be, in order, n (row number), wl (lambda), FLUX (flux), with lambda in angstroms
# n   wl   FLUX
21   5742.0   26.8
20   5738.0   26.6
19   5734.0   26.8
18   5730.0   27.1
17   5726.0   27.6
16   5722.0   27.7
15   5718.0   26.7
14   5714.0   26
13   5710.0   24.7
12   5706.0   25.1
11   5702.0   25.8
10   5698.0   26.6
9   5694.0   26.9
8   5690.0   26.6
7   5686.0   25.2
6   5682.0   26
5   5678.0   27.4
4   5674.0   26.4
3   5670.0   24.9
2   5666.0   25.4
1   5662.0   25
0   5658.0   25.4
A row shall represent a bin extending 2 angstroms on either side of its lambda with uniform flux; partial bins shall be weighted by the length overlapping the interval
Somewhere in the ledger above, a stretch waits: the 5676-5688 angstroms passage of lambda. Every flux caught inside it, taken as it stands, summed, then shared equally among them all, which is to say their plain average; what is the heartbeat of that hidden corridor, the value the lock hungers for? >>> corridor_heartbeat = 26.2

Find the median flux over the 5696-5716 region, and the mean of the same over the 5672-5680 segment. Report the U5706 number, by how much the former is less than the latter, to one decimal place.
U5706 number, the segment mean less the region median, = 1.1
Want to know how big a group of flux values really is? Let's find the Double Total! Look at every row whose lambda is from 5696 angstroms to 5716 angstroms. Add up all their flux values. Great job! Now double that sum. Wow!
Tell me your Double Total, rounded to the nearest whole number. 256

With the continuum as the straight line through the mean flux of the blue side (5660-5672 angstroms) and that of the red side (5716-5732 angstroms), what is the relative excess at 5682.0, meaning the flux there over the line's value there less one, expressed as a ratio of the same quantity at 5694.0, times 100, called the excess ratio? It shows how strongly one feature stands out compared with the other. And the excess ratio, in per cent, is 41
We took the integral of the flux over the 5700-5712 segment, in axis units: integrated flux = 302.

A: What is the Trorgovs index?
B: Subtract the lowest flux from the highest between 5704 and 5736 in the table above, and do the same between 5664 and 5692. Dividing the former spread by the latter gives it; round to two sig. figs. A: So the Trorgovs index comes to 1.2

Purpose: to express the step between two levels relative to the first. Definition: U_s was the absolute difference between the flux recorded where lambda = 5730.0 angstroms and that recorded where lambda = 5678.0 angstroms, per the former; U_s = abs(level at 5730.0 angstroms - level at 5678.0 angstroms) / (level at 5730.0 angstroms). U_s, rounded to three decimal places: 0.011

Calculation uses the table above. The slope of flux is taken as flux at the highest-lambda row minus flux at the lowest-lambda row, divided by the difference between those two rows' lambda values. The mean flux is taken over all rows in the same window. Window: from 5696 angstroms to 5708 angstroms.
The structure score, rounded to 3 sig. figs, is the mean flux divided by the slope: -138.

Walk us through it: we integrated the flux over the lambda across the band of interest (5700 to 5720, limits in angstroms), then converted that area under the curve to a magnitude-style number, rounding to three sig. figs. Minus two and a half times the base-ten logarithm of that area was -6.78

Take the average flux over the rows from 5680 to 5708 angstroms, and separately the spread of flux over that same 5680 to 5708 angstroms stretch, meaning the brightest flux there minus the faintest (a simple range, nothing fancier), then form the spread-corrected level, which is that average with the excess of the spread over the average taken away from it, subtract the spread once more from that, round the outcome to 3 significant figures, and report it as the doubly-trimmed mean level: 48.5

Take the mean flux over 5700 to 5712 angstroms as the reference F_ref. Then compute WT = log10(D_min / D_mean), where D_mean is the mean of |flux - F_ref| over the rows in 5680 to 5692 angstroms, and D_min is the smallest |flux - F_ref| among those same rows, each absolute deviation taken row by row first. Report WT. -14.3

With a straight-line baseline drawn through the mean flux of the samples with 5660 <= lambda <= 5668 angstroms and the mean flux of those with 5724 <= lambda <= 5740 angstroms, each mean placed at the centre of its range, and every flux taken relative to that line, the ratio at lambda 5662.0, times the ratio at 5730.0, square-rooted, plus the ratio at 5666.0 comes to 2.01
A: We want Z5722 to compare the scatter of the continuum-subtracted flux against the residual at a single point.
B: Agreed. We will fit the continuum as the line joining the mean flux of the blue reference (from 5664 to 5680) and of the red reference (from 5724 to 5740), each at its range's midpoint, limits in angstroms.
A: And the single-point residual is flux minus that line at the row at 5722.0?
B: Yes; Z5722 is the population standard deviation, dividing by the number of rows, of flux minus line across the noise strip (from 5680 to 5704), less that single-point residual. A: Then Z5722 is -0.3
